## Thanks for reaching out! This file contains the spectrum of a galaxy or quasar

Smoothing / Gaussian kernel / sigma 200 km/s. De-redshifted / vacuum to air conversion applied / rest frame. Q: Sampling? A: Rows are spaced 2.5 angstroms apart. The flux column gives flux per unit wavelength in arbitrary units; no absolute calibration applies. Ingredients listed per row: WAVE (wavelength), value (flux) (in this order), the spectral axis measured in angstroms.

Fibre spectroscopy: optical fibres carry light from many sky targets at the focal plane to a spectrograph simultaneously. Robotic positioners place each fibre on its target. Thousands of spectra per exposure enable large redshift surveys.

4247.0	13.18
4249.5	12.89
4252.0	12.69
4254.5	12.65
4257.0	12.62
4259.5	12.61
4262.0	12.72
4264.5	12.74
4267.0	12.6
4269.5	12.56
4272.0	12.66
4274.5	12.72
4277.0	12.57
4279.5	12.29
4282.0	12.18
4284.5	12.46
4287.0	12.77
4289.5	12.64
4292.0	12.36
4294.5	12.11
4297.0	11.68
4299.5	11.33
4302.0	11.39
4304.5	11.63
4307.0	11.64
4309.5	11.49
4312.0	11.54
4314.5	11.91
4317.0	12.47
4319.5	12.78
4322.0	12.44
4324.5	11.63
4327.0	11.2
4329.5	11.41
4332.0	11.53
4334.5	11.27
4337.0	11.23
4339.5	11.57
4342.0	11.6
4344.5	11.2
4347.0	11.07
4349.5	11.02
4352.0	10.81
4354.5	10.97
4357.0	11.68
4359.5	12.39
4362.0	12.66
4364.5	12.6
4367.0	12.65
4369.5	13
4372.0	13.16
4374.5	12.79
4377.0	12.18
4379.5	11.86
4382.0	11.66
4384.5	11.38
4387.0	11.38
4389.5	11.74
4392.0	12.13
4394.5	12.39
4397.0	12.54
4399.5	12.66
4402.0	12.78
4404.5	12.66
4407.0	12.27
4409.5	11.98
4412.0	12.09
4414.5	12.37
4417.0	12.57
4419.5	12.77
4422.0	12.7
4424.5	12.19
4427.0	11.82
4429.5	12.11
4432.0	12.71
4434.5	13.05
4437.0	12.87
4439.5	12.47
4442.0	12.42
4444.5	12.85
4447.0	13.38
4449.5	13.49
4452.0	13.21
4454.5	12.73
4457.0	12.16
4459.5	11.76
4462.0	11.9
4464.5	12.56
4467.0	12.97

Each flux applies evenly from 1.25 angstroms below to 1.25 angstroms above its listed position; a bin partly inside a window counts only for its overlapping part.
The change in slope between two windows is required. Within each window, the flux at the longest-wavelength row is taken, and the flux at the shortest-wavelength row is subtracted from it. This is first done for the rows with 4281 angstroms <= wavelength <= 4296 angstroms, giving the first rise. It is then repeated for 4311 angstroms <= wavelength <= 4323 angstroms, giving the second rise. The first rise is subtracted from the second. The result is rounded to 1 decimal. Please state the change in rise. 1.0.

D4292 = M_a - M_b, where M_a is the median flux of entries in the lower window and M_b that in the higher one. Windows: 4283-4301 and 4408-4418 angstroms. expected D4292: 0.13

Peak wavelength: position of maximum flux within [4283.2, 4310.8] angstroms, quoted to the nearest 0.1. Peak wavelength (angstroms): 4287.0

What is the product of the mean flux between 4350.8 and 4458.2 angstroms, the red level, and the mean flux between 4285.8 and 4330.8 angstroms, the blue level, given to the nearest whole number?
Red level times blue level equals 147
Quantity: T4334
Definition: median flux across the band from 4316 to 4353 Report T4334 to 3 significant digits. 11.4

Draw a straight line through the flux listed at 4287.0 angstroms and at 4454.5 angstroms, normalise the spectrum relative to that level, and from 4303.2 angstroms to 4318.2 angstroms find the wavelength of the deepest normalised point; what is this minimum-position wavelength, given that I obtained 4309.5 angstroms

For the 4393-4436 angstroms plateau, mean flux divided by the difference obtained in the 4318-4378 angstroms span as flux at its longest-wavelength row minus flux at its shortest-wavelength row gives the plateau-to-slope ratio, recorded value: -21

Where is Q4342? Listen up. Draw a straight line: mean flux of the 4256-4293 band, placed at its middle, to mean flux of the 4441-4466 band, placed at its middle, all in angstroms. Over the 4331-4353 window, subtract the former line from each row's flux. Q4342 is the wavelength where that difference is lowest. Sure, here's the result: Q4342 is 4352.0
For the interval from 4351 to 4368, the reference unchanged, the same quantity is 4352.0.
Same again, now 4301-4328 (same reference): 4327.0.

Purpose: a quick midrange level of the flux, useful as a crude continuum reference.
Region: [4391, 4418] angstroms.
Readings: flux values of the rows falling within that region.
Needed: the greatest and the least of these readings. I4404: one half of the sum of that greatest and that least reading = 12.38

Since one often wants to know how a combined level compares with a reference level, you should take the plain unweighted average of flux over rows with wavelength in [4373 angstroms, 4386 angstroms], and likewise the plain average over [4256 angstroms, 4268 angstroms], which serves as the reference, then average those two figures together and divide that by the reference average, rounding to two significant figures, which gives 0.97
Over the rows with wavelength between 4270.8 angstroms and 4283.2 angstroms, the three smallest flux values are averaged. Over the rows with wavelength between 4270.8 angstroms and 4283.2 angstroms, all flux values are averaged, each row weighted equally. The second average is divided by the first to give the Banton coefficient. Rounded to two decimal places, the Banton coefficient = 1.01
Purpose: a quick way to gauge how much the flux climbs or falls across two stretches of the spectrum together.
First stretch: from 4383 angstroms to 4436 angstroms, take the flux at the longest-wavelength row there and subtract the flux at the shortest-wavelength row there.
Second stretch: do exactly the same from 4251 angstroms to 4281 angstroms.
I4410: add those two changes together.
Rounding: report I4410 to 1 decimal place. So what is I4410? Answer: 1.3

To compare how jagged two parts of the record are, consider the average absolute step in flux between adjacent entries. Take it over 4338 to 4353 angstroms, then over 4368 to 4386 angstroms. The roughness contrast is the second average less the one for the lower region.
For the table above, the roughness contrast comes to 0.16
